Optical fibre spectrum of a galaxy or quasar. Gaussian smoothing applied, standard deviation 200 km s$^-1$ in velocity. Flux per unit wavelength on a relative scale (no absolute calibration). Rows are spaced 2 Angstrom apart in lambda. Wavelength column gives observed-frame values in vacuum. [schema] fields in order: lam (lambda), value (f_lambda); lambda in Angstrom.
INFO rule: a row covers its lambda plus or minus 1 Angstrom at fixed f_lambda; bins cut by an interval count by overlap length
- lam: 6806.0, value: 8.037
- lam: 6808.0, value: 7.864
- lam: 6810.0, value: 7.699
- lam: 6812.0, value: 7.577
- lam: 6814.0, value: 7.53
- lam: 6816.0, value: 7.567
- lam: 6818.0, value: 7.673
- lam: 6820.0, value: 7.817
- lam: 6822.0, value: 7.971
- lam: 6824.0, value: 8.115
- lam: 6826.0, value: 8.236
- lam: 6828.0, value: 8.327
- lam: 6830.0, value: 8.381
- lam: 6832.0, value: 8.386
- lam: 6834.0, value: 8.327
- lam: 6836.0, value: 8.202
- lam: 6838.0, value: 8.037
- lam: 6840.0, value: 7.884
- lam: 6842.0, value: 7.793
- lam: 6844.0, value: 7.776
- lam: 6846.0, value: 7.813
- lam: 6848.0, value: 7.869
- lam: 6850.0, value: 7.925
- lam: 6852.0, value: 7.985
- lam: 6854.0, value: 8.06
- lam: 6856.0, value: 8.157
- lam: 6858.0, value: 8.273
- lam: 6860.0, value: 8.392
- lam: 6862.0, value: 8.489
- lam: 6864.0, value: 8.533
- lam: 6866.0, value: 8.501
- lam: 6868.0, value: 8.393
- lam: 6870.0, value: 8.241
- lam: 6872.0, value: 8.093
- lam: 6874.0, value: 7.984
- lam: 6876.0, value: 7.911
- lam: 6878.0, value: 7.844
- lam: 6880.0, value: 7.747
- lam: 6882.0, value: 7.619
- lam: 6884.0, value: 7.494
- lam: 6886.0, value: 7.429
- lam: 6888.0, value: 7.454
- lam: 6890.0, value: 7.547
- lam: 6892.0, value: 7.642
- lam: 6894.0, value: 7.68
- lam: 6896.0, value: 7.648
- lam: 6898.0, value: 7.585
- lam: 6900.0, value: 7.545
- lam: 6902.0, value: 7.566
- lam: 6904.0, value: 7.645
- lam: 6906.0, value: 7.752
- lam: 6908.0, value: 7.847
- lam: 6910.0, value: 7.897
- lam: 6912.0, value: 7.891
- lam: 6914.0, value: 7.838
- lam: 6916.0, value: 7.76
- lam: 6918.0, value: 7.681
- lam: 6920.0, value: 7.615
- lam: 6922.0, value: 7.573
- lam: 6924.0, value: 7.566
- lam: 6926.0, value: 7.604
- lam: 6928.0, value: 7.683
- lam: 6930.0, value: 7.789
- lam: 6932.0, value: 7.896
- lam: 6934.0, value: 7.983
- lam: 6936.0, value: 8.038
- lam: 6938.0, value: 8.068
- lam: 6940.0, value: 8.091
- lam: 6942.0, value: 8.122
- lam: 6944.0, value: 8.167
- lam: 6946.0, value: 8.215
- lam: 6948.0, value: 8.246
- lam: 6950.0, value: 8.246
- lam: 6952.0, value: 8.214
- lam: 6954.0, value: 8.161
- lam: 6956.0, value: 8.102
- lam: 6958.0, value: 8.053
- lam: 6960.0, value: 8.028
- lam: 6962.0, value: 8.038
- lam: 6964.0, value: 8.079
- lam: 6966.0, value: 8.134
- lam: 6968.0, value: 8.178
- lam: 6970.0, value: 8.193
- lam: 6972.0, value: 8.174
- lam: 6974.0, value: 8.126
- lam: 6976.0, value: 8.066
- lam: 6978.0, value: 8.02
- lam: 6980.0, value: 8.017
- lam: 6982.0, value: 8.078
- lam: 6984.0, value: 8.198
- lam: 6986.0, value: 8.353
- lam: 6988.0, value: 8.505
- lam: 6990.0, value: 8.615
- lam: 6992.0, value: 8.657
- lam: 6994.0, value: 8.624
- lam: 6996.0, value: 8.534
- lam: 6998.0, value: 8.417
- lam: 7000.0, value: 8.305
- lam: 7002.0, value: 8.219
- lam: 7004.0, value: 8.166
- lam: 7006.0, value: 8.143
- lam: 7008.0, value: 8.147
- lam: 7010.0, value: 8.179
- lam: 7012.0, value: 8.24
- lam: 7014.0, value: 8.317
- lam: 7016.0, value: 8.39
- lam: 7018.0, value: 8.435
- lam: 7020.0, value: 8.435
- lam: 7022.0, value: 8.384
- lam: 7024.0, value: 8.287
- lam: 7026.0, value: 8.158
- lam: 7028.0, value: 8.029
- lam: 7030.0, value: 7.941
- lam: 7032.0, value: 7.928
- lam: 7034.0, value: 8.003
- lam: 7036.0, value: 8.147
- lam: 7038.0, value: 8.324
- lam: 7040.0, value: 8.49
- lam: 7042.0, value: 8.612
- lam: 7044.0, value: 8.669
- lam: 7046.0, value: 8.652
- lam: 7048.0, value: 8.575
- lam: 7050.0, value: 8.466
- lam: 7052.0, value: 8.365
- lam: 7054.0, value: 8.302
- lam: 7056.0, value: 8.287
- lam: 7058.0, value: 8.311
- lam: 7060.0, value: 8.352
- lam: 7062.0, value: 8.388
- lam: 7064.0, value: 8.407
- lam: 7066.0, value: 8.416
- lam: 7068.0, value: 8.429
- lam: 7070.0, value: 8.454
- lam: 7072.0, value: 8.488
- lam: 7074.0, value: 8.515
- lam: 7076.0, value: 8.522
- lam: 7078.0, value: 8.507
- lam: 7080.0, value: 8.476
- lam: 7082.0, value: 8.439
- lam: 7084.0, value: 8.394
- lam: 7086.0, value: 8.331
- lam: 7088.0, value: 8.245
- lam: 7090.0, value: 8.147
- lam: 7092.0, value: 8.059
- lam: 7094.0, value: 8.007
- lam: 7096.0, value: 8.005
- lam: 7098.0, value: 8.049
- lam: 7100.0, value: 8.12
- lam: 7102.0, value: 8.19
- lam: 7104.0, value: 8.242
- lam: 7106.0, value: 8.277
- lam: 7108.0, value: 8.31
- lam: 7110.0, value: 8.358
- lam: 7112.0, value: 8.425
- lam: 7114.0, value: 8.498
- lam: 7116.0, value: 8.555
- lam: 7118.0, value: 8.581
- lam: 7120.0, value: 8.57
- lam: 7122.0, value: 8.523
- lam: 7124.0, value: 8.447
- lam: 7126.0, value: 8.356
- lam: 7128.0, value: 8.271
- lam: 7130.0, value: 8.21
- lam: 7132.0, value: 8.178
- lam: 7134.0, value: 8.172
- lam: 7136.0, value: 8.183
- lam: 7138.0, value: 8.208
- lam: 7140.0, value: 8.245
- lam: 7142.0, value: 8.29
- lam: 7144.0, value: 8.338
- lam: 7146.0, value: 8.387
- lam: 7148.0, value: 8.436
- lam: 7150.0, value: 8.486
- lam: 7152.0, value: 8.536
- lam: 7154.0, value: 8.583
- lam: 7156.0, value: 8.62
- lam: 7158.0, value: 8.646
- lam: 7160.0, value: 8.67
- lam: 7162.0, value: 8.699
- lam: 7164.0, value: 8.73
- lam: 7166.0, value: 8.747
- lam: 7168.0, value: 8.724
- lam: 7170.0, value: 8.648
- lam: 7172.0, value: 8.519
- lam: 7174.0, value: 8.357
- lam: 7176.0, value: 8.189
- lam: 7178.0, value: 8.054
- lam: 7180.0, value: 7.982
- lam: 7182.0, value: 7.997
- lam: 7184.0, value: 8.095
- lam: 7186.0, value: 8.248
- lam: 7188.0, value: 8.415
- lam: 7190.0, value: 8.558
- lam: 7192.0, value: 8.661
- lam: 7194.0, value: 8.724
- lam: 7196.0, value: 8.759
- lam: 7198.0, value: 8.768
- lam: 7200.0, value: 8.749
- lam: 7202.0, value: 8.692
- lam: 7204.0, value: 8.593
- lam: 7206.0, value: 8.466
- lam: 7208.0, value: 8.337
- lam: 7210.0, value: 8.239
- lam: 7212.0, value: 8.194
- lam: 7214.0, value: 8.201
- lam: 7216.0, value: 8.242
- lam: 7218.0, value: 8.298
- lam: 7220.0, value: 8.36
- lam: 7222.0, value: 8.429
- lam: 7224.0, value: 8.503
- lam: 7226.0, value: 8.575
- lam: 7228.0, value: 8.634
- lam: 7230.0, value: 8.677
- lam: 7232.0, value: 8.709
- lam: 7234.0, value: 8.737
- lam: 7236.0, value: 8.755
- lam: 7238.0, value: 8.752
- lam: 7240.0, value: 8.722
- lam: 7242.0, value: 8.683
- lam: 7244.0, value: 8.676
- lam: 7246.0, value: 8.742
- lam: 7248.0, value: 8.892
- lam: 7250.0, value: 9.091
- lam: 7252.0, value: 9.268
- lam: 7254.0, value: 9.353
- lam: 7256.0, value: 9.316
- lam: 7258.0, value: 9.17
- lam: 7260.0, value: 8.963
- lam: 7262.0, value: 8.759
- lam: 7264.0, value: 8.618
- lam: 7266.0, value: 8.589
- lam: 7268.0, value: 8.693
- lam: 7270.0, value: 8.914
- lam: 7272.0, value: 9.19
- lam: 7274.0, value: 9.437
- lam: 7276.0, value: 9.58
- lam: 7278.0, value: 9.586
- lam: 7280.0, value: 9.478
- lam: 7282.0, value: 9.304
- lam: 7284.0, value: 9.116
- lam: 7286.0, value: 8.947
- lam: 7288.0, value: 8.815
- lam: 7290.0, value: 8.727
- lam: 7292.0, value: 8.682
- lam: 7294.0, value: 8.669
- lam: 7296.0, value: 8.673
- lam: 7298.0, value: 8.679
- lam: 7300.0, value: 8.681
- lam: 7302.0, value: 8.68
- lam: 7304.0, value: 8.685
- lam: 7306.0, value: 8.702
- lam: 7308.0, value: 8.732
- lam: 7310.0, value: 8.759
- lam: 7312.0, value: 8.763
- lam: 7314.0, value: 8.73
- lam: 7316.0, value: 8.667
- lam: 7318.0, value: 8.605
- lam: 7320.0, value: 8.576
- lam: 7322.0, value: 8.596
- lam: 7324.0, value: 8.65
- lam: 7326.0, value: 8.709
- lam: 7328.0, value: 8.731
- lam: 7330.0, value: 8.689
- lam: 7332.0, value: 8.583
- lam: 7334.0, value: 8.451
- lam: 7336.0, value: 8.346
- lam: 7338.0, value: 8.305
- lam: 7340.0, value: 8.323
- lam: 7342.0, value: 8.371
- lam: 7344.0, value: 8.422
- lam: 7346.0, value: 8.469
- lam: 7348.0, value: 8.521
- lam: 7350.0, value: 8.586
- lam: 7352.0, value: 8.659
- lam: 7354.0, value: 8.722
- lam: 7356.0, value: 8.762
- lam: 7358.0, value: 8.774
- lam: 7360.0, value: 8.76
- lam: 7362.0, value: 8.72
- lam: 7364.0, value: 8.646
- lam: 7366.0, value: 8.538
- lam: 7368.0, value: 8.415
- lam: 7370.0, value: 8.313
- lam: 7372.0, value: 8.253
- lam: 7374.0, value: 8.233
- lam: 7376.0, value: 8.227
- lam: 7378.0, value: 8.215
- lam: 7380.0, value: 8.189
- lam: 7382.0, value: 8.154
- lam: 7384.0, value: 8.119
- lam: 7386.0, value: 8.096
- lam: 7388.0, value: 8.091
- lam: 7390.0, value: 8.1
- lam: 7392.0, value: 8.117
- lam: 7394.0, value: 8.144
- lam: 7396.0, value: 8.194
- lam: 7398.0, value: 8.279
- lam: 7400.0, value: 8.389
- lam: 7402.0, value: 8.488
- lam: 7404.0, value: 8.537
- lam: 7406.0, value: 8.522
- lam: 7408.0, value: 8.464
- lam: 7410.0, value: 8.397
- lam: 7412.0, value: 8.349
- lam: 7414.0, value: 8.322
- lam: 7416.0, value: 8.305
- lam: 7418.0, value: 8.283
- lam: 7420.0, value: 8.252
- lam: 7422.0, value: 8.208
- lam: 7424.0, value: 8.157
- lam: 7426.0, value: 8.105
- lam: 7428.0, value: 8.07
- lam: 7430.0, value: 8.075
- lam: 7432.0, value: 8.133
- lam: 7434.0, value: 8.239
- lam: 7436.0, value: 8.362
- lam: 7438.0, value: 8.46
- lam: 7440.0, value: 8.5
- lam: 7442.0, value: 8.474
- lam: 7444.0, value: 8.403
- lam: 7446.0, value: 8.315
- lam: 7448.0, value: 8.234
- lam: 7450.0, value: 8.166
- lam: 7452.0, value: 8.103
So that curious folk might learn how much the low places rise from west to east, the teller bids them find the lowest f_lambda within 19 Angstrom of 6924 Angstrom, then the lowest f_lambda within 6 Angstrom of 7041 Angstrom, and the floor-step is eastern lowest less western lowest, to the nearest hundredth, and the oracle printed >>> 0.58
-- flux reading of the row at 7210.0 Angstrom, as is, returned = 8.239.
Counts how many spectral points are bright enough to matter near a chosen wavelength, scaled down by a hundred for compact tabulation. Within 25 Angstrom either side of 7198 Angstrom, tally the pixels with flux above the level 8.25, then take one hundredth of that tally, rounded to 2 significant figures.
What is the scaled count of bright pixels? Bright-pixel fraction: 0.15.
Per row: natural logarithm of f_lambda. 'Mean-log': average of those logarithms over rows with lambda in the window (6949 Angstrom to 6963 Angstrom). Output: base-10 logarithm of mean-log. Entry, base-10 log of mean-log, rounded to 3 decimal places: 0.321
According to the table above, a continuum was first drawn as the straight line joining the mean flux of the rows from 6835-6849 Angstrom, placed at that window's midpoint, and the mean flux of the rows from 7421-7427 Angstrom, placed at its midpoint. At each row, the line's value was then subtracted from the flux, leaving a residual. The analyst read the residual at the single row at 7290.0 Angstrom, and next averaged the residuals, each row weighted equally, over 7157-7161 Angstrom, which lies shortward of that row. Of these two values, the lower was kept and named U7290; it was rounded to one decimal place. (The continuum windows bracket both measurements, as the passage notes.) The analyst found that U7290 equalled 0.6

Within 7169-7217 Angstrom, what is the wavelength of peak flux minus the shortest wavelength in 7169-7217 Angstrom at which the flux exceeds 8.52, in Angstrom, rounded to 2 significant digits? 28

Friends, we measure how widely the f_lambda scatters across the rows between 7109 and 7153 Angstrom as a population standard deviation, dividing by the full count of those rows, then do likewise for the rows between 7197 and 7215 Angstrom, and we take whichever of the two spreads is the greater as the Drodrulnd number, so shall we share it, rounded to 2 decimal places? 0.22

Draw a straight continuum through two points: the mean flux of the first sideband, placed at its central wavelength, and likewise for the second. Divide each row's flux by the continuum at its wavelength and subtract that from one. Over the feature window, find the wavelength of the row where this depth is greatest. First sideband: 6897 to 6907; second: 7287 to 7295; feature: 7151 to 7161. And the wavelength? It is 7152.0 Angstrom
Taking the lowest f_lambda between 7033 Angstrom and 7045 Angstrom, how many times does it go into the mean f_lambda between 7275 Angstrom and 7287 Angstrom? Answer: 1.17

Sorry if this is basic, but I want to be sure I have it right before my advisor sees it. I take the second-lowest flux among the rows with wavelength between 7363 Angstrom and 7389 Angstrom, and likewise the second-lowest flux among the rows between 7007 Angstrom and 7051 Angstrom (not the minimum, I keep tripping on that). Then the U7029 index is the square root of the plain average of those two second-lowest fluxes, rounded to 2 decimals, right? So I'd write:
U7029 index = 2.83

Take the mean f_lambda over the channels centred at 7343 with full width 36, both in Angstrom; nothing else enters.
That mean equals 8.57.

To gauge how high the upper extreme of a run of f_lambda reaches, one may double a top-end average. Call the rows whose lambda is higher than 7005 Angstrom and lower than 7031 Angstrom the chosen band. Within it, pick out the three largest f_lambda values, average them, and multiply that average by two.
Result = 16.8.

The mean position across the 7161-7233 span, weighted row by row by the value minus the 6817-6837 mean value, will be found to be 7197.1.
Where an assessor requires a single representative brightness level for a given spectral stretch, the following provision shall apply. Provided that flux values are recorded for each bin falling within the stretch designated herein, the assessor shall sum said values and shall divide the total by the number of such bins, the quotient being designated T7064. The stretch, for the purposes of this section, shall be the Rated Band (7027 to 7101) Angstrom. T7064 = 8.3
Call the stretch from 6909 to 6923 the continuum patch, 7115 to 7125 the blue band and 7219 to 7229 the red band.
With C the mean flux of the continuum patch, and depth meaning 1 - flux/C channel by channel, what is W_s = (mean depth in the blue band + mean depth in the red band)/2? -0.099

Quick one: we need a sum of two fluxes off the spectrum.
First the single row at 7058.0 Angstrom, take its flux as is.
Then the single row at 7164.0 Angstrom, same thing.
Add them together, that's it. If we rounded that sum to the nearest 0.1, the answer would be 17.0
